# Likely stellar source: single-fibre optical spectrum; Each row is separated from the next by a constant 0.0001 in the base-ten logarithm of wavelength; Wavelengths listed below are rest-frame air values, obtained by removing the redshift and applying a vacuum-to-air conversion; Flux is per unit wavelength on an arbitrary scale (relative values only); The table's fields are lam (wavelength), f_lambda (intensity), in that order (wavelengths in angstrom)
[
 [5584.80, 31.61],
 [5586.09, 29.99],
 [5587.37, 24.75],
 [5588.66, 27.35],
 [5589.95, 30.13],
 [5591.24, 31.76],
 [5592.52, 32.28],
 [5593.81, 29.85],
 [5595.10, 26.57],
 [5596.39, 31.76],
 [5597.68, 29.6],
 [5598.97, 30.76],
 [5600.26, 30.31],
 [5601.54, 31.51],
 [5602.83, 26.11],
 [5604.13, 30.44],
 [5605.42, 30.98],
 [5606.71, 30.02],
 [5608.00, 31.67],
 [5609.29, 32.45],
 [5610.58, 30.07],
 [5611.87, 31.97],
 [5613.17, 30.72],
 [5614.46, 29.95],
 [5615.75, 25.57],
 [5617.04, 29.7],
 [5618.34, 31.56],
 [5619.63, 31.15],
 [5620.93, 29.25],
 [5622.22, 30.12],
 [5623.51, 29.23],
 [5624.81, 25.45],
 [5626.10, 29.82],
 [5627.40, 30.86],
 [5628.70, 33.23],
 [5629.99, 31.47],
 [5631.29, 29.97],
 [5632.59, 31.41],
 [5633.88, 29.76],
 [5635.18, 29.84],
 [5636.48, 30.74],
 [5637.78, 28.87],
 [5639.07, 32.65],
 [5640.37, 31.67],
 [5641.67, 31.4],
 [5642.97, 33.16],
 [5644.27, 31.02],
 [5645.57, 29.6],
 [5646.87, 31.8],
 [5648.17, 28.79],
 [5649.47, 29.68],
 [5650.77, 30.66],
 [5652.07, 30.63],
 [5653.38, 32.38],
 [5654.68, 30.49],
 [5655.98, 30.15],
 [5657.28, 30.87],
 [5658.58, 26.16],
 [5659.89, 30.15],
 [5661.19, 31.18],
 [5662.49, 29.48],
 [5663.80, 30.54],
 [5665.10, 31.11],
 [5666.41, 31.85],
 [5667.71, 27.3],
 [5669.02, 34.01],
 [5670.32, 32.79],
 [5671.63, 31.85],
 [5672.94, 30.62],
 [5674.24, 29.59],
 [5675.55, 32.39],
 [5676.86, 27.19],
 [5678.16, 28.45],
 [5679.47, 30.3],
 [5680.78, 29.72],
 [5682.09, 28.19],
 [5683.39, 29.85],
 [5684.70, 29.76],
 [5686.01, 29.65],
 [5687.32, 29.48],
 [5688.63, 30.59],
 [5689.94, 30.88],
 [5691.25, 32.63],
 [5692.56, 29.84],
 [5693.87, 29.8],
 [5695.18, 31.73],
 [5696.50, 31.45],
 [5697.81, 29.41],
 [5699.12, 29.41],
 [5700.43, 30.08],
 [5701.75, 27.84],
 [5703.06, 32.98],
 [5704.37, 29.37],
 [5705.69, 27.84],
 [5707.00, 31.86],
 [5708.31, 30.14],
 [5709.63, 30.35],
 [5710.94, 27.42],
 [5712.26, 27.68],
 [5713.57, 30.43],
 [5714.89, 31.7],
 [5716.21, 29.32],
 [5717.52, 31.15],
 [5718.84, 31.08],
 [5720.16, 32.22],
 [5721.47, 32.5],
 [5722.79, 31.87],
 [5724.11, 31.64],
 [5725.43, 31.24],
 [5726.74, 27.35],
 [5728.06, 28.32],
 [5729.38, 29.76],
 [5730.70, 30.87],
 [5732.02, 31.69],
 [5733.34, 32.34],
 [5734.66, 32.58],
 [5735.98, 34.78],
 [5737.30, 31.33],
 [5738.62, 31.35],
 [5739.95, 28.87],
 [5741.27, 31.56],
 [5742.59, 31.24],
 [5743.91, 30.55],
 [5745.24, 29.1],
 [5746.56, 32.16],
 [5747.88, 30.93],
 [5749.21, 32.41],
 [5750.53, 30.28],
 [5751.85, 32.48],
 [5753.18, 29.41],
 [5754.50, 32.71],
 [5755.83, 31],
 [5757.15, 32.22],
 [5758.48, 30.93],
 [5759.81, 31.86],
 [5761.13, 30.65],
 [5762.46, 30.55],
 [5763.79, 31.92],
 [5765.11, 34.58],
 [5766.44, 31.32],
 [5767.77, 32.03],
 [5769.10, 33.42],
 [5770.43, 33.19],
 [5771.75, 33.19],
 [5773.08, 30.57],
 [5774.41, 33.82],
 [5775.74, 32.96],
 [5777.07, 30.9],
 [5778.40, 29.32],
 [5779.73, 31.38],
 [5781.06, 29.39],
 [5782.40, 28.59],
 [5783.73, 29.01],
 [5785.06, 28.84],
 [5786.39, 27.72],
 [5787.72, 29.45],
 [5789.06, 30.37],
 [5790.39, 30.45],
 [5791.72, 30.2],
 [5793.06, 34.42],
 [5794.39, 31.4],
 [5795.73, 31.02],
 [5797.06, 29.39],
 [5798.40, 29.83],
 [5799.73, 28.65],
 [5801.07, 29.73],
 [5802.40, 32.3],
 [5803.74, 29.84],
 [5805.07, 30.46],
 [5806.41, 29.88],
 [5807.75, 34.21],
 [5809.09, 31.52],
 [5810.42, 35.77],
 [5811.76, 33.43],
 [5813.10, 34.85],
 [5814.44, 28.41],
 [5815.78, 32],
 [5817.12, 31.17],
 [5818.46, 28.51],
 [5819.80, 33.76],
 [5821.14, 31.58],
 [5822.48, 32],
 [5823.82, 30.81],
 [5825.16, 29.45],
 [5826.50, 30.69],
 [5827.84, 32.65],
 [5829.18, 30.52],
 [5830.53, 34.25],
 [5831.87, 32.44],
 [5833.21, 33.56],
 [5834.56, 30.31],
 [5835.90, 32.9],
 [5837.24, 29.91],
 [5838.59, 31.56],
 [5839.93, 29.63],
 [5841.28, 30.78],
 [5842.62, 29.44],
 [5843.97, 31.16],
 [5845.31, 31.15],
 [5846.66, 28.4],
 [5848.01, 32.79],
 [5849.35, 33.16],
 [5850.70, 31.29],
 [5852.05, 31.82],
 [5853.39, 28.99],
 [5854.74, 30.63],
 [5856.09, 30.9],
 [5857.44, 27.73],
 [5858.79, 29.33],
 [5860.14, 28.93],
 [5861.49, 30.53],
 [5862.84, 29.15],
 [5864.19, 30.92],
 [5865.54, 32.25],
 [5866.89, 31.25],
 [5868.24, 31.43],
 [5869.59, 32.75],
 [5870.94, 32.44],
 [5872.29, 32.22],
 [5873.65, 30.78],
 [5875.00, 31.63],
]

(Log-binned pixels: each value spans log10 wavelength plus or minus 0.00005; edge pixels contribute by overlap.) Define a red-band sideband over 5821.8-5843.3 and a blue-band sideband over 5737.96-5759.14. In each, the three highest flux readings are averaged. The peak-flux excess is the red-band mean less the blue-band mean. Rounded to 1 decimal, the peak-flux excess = 1.0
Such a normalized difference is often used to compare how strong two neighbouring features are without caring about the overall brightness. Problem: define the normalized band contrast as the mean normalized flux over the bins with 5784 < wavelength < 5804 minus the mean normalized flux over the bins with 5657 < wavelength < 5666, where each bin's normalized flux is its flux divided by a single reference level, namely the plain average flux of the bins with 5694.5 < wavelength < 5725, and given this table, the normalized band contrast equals 0.010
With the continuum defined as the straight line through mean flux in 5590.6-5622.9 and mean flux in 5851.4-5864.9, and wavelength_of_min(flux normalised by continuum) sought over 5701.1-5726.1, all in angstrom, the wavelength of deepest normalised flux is 5710.94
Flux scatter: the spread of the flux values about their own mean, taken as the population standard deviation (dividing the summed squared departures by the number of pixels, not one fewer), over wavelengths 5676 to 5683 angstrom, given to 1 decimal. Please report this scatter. 1.1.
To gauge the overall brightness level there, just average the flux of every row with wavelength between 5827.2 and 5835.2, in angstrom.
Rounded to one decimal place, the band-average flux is 32.3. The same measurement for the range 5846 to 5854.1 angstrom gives 31.1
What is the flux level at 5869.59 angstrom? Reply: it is 32.75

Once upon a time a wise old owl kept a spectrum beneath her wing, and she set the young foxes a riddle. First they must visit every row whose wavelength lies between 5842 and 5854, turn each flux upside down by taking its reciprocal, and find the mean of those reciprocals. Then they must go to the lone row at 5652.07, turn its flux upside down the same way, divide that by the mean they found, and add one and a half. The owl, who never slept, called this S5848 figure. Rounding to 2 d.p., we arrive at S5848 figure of 2.51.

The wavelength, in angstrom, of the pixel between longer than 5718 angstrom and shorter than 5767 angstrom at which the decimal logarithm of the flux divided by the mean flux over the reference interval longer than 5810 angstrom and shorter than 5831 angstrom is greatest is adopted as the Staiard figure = 5735.98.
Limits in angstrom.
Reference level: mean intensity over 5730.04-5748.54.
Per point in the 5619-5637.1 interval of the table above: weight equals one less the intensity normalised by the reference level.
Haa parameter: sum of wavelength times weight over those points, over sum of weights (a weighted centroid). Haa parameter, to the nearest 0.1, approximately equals 5626.4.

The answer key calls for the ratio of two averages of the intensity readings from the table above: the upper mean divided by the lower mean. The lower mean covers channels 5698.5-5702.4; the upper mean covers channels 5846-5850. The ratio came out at 1.08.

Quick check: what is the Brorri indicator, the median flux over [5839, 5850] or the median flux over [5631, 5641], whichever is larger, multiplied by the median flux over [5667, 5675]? 967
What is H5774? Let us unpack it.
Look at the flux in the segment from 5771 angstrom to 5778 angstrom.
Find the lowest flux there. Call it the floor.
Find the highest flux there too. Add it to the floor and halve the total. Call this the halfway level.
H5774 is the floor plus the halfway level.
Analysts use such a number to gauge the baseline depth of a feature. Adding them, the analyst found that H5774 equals 62.8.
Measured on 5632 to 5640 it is 59.6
